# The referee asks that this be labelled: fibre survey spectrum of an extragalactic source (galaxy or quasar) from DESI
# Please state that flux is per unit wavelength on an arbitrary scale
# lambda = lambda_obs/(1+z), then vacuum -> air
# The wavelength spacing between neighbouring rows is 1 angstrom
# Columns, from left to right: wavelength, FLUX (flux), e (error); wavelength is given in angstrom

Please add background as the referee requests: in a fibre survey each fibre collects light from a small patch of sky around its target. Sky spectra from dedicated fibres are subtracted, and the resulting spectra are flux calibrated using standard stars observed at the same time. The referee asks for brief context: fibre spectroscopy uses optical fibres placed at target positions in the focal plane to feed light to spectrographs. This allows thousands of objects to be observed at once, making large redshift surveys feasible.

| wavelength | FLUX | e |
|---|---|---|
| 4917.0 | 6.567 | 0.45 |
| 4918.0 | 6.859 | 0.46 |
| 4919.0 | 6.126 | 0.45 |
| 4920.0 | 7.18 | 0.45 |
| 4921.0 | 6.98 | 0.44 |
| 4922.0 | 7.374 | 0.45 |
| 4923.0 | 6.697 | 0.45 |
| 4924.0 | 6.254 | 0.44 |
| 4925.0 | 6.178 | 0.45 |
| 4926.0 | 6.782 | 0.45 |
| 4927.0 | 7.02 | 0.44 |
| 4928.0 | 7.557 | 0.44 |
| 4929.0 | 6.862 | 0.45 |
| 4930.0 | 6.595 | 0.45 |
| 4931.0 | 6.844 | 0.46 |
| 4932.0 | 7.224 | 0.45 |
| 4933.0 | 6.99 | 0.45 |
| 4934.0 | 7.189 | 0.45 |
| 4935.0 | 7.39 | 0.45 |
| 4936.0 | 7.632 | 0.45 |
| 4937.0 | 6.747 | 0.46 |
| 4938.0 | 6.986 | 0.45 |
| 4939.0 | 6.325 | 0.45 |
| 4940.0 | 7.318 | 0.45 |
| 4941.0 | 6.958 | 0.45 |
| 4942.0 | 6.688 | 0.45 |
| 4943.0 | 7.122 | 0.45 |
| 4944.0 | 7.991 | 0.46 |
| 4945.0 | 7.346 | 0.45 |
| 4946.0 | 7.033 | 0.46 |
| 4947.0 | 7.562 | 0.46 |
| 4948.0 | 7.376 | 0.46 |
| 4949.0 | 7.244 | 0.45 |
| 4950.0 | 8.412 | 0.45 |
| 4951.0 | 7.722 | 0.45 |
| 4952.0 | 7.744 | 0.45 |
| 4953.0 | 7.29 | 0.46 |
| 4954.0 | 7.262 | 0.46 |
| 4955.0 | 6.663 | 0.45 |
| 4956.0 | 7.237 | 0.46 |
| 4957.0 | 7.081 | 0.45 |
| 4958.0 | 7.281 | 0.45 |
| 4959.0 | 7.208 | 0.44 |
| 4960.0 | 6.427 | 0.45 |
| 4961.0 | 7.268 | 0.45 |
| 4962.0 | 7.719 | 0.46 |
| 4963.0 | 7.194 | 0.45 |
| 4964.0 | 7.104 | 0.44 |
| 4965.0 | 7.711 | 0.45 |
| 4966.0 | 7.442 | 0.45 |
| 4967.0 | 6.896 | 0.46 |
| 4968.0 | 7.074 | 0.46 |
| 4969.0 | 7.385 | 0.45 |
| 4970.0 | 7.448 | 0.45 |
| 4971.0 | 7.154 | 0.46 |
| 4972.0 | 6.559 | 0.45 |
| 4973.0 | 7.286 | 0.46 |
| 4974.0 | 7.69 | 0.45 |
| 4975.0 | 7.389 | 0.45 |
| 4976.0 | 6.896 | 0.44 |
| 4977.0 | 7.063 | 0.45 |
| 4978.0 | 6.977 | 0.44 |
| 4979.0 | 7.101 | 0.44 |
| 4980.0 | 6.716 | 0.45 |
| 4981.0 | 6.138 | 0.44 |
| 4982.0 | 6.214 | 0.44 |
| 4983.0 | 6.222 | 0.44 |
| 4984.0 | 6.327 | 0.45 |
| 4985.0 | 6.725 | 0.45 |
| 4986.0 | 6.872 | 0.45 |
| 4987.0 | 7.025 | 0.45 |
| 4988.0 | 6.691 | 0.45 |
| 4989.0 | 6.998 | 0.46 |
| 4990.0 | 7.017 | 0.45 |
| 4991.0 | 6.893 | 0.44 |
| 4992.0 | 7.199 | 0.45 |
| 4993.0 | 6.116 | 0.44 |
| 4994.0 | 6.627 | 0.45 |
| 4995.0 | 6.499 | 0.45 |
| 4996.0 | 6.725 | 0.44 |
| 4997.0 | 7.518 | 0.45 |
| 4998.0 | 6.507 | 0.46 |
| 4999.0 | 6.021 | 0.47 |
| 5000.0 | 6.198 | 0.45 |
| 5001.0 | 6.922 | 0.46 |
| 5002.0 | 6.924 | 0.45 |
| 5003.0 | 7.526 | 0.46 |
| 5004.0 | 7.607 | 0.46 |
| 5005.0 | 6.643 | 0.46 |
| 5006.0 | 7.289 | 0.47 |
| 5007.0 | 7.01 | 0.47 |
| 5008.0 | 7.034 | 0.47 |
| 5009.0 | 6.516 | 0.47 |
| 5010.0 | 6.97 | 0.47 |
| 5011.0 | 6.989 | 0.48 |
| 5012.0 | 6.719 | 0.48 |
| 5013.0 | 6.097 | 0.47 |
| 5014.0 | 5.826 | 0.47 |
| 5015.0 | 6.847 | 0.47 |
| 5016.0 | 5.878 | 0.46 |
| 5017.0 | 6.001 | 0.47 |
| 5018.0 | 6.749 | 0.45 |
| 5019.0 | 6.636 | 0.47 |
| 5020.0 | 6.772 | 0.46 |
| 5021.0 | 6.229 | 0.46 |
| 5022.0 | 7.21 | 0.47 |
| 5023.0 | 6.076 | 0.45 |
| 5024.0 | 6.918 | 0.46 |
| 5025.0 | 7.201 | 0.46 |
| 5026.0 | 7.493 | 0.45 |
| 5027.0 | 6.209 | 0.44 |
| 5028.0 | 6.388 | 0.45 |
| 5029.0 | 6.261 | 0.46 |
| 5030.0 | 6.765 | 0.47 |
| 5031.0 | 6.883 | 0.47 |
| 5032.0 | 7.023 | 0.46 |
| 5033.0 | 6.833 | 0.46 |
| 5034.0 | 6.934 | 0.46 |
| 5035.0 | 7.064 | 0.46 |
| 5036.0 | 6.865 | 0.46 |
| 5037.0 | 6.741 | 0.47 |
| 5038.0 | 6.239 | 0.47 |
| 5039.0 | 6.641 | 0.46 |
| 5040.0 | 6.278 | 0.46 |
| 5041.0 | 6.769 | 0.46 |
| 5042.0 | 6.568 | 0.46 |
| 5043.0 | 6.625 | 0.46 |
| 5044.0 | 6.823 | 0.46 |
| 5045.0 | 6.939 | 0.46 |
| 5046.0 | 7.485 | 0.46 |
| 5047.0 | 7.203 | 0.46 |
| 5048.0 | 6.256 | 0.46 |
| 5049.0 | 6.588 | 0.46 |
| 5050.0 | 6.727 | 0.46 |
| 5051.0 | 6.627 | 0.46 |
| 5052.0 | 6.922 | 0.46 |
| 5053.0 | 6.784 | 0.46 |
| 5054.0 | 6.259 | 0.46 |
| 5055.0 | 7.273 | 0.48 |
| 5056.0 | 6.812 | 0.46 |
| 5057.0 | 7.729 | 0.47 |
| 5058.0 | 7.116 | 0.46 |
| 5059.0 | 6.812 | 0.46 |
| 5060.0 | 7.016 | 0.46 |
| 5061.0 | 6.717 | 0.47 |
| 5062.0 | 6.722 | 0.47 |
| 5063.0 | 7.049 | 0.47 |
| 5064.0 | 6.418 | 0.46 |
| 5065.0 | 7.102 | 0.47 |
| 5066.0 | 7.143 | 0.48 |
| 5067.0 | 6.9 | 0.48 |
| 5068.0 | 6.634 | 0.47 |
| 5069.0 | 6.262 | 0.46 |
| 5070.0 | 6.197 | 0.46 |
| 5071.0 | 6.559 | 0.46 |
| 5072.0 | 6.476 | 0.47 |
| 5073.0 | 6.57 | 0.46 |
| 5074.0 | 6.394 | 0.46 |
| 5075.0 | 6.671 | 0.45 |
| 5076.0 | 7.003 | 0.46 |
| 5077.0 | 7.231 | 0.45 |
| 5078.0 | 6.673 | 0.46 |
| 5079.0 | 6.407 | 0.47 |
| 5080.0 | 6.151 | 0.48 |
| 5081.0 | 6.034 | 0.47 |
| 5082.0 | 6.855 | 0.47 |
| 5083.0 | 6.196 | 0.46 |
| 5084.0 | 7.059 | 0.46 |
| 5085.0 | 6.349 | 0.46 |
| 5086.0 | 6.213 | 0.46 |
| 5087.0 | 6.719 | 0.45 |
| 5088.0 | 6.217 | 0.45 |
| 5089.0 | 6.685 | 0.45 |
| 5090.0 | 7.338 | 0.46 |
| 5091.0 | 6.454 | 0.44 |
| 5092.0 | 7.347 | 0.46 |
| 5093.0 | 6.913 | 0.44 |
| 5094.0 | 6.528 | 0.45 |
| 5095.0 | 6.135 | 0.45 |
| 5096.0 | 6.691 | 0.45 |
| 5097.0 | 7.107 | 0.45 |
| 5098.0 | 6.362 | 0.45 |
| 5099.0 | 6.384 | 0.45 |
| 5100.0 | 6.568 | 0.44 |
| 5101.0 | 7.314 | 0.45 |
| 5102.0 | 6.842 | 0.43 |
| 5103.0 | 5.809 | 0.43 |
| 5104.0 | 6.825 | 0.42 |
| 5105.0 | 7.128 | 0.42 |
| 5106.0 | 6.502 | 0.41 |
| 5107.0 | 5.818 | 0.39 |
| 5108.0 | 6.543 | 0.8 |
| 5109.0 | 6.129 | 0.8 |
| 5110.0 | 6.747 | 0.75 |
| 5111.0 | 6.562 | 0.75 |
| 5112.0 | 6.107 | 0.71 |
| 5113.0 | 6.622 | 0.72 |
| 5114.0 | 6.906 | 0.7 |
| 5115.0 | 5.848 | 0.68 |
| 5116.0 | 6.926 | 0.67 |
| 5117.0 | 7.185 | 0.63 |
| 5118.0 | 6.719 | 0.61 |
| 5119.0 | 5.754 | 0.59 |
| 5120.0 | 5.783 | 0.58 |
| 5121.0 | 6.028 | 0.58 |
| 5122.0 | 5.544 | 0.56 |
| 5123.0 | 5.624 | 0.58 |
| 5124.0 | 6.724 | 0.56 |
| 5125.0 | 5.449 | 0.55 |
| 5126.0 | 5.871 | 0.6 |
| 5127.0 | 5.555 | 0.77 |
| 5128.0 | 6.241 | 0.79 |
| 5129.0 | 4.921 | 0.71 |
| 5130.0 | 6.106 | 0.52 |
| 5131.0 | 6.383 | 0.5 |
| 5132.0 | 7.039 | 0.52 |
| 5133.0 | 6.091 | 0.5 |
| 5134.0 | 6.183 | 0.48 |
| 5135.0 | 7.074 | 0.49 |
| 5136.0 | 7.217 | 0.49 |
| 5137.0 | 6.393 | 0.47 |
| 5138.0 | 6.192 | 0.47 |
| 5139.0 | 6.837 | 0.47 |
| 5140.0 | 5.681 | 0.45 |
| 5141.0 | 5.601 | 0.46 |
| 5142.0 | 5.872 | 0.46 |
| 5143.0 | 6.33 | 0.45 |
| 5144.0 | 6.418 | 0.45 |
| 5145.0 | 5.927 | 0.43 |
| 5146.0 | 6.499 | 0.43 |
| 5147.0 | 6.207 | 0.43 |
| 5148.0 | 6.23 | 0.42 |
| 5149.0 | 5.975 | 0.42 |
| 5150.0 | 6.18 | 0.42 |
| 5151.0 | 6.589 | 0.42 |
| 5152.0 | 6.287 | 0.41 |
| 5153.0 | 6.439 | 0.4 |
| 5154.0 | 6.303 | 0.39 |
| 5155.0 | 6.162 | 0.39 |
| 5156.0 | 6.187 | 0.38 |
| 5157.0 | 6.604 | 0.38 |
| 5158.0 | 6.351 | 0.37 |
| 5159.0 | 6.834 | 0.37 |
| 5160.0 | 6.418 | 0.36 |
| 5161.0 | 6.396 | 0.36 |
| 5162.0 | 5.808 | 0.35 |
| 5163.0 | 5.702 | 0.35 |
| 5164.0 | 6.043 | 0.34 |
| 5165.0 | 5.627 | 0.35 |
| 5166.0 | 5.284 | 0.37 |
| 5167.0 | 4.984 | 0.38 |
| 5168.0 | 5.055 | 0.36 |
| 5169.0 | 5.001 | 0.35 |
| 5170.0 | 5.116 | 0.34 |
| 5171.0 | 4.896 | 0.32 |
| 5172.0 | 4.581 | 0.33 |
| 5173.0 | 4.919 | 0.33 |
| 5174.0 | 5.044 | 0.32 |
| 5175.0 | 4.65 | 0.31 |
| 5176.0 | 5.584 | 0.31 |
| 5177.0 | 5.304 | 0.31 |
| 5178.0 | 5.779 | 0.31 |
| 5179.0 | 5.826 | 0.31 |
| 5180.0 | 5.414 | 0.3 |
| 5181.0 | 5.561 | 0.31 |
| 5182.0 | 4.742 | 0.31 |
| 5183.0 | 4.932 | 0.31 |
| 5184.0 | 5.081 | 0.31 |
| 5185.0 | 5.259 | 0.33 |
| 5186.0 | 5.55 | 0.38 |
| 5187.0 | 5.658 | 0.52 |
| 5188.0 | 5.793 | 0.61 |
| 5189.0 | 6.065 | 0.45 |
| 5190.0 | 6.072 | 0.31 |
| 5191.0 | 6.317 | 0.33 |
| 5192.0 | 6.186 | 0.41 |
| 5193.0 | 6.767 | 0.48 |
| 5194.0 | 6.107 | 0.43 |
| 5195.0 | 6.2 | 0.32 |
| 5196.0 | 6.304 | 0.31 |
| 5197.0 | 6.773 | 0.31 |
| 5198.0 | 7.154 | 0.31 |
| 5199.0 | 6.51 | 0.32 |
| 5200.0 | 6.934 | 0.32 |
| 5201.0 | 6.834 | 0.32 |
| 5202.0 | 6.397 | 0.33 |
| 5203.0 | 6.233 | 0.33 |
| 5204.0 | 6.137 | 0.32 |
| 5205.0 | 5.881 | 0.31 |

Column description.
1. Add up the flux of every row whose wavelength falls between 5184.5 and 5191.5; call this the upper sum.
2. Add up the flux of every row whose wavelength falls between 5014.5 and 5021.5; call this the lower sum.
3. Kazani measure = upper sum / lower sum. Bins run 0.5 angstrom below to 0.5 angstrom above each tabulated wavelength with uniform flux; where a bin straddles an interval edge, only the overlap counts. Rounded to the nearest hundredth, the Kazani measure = 0.90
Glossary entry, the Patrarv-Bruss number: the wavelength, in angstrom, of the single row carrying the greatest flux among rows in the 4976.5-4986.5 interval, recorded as 4979.0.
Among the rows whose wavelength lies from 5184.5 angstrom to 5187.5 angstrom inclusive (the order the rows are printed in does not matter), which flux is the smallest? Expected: 5.259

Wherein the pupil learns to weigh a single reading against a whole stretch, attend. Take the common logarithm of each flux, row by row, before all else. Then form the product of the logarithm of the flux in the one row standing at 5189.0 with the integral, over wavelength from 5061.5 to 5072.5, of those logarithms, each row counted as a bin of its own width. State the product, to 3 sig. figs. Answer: 7.10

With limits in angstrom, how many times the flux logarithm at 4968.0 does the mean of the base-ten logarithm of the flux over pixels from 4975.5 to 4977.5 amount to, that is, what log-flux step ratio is 0.99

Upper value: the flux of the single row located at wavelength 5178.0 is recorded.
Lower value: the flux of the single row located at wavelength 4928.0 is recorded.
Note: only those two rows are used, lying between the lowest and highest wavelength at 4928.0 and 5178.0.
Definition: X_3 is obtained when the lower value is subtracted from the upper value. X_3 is -1.8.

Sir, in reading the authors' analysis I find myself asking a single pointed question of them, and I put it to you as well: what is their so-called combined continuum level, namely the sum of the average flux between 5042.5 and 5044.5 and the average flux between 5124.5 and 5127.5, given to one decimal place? 12.3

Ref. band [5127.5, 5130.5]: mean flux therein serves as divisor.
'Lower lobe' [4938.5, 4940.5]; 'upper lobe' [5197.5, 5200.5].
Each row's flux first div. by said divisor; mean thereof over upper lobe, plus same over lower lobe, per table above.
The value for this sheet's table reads 2.38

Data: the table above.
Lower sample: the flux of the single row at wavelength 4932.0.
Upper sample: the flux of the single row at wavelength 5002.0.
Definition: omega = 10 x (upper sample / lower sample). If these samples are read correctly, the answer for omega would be 9.6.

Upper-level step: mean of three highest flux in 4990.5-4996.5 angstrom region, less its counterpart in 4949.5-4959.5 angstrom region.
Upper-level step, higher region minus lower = -1.0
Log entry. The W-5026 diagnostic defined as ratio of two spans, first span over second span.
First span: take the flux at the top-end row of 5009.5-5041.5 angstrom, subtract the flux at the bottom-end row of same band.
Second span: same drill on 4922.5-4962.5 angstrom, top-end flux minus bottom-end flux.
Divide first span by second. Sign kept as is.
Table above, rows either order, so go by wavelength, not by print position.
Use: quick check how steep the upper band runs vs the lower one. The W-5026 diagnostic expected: -0.2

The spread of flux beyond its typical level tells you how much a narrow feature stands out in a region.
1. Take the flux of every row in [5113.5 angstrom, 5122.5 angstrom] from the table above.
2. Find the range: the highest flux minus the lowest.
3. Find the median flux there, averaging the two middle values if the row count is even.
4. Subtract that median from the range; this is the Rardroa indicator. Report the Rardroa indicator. -4.4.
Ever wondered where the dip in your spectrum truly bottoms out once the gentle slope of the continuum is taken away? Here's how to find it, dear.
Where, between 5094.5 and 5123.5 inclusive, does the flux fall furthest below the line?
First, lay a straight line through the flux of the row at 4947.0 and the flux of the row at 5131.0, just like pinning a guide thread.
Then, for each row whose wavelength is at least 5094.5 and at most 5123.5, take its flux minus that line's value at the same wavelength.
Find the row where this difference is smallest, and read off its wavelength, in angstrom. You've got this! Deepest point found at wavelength 5122.0 angstrom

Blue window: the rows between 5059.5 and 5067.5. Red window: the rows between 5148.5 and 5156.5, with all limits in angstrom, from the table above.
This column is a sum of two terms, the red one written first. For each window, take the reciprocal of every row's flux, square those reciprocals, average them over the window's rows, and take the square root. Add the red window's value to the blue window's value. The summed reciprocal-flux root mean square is 0.305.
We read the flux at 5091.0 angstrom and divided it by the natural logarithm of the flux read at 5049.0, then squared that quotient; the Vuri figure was 11.7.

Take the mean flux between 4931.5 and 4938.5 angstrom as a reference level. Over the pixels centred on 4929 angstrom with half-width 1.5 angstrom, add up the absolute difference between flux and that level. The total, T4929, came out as 1.3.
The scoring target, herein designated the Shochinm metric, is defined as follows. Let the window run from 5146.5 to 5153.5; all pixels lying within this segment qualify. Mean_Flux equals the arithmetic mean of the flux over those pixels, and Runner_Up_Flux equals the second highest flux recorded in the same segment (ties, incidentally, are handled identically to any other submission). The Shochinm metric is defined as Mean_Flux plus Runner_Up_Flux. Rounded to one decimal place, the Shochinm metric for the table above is 12.7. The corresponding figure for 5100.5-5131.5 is 13.5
